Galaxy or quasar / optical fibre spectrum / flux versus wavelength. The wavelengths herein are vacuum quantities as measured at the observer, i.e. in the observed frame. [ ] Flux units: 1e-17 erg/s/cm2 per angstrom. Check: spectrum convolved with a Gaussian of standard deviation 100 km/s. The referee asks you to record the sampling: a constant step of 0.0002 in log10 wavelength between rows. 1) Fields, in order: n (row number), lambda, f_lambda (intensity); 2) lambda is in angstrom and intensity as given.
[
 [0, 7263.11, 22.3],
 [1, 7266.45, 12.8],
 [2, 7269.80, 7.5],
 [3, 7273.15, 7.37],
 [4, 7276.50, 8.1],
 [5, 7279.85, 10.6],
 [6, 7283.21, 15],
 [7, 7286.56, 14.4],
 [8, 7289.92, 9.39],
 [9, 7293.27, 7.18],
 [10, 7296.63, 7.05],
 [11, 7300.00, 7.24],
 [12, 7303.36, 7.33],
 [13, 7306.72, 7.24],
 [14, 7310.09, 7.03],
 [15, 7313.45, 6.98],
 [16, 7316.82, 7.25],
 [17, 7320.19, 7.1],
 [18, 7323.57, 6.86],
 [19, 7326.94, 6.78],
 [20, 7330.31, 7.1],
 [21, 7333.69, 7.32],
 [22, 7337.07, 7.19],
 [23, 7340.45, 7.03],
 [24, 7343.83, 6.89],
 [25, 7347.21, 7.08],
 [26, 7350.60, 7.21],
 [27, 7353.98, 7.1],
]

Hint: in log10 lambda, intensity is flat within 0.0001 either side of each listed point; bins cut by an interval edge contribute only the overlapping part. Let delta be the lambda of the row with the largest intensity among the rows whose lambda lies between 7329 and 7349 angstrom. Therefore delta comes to 7333.69 angstrom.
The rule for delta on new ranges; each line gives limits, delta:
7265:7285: 7283.21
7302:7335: 7303.36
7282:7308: 7283.21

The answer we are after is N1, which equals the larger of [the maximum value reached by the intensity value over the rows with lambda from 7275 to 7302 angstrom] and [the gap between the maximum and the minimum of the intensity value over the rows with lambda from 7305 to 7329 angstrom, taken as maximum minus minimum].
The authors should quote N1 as 15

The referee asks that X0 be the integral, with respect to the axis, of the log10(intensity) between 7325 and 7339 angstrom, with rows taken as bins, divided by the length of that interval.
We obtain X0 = 0.851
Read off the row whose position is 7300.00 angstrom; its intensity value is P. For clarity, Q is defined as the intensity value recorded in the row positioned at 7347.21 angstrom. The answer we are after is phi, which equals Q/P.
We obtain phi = 1.0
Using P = 7.24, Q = 7.08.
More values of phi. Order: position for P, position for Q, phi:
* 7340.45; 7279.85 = 1.5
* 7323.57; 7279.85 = 1.5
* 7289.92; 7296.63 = 0.8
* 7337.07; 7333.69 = 1.0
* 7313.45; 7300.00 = 1.0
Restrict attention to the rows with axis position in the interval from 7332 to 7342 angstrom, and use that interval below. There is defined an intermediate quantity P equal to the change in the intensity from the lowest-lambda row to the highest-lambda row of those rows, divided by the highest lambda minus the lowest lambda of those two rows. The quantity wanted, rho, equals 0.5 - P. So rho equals 0.54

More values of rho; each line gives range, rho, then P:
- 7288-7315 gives 0.60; -0.10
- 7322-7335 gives 0.45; 0.05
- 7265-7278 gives 0.97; -0.47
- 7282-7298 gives 1.09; -0.59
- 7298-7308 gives 0.50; 0.00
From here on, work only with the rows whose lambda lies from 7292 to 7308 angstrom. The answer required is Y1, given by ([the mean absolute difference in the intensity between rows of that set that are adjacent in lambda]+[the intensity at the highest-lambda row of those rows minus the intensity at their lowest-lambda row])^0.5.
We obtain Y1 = 0.43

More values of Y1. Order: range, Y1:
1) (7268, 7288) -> 2.93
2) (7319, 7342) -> 0.35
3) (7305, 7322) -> 0.17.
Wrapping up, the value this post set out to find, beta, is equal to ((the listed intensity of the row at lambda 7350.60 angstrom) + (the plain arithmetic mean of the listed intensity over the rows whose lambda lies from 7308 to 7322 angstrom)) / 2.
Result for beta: 7.15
